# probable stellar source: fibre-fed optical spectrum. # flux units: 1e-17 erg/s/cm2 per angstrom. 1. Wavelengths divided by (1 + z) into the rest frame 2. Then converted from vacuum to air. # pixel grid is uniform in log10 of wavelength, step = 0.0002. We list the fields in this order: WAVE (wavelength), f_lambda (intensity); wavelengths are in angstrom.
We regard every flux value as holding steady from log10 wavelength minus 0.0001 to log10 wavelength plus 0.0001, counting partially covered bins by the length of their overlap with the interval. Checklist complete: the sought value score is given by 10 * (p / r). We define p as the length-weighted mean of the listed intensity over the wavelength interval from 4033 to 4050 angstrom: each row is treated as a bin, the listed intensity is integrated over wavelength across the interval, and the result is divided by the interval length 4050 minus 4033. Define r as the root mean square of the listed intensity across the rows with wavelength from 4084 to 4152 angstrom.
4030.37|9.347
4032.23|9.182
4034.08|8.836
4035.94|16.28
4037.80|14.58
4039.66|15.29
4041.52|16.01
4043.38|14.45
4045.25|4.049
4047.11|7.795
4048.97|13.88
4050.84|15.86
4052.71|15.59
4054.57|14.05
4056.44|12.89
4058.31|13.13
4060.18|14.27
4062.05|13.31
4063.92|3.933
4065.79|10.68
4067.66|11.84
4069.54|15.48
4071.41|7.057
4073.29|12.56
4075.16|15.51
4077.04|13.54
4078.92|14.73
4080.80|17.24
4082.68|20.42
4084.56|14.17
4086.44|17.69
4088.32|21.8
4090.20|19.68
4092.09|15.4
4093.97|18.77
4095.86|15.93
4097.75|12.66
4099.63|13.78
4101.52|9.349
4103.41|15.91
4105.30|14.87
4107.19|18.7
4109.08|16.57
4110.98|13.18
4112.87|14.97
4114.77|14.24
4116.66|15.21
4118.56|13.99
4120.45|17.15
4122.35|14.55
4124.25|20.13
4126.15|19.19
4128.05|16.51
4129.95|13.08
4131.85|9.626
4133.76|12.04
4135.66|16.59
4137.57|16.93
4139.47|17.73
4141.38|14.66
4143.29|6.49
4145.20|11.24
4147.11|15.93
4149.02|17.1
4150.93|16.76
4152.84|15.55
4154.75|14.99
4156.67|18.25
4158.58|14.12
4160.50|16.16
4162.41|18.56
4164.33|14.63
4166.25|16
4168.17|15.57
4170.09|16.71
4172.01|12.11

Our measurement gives 7.9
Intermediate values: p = 12.3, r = 15.7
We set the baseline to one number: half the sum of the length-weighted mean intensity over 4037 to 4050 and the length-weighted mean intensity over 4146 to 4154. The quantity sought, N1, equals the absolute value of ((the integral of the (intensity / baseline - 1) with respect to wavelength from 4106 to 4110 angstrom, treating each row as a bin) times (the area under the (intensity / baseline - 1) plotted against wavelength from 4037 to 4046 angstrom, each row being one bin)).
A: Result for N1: 0.7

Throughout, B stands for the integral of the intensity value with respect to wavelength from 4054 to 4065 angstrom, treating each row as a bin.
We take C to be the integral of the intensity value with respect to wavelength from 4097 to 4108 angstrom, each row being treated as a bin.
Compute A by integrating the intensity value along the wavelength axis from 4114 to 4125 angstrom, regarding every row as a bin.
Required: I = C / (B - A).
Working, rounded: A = 174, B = 130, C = 156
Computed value -4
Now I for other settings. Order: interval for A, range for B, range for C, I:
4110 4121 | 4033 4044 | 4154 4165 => -30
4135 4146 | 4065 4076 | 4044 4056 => -8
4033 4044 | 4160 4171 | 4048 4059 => 7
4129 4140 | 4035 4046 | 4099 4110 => -24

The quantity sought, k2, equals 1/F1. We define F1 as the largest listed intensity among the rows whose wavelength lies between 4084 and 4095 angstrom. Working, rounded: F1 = 21.8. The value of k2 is 0.0459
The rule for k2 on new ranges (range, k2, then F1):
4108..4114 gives 0.0604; 16.57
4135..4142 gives 0.0564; 17.73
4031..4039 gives 0.0614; 16.28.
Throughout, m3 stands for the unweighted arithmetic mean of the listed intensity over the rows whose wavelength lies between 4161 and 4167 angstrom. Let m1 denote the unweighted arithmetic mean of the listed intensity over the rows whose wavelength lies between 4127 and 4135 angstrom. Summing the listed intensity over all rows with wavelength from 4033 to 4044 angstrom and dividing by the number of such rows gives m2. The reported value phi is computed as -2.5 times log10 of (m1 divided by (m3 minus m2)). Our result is -1.9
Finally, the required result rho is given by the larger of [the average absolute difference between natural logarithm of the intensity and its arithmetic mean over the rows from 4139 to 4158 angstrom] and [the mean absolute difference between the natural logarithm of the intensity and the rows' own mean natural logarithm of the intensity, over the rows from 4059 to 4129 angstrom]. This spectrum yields 0.207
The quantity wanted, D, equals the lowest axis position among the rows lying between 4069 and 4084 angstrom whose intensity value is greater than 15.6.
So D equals 4080.80 angstrom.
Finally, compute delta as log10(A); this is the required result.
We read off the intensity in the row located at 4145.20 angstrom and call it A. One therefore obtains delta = 1.05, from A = 11.24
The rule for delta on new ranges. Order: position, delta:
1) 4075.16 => 1.19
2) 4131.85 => 0.98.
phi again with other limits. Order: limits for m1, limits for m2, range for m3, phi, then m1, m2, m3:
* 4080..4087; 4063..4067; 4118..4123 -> -0.9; 17.4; 7.3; 15.2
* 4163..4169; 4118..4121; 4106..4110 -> -2.2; 15.4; 15.6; 17.6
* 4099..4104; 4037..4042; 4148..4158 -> -2.6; 13.0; 15.3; 16.5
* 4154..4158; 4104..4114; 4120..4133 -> -5.7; 16.6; 15.7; 15.7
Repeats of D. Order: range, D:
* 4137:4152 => 4137.57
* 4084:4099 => 4086.44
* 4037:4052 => 4041.52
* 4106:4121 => 4107.19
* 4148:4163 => 4149.02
